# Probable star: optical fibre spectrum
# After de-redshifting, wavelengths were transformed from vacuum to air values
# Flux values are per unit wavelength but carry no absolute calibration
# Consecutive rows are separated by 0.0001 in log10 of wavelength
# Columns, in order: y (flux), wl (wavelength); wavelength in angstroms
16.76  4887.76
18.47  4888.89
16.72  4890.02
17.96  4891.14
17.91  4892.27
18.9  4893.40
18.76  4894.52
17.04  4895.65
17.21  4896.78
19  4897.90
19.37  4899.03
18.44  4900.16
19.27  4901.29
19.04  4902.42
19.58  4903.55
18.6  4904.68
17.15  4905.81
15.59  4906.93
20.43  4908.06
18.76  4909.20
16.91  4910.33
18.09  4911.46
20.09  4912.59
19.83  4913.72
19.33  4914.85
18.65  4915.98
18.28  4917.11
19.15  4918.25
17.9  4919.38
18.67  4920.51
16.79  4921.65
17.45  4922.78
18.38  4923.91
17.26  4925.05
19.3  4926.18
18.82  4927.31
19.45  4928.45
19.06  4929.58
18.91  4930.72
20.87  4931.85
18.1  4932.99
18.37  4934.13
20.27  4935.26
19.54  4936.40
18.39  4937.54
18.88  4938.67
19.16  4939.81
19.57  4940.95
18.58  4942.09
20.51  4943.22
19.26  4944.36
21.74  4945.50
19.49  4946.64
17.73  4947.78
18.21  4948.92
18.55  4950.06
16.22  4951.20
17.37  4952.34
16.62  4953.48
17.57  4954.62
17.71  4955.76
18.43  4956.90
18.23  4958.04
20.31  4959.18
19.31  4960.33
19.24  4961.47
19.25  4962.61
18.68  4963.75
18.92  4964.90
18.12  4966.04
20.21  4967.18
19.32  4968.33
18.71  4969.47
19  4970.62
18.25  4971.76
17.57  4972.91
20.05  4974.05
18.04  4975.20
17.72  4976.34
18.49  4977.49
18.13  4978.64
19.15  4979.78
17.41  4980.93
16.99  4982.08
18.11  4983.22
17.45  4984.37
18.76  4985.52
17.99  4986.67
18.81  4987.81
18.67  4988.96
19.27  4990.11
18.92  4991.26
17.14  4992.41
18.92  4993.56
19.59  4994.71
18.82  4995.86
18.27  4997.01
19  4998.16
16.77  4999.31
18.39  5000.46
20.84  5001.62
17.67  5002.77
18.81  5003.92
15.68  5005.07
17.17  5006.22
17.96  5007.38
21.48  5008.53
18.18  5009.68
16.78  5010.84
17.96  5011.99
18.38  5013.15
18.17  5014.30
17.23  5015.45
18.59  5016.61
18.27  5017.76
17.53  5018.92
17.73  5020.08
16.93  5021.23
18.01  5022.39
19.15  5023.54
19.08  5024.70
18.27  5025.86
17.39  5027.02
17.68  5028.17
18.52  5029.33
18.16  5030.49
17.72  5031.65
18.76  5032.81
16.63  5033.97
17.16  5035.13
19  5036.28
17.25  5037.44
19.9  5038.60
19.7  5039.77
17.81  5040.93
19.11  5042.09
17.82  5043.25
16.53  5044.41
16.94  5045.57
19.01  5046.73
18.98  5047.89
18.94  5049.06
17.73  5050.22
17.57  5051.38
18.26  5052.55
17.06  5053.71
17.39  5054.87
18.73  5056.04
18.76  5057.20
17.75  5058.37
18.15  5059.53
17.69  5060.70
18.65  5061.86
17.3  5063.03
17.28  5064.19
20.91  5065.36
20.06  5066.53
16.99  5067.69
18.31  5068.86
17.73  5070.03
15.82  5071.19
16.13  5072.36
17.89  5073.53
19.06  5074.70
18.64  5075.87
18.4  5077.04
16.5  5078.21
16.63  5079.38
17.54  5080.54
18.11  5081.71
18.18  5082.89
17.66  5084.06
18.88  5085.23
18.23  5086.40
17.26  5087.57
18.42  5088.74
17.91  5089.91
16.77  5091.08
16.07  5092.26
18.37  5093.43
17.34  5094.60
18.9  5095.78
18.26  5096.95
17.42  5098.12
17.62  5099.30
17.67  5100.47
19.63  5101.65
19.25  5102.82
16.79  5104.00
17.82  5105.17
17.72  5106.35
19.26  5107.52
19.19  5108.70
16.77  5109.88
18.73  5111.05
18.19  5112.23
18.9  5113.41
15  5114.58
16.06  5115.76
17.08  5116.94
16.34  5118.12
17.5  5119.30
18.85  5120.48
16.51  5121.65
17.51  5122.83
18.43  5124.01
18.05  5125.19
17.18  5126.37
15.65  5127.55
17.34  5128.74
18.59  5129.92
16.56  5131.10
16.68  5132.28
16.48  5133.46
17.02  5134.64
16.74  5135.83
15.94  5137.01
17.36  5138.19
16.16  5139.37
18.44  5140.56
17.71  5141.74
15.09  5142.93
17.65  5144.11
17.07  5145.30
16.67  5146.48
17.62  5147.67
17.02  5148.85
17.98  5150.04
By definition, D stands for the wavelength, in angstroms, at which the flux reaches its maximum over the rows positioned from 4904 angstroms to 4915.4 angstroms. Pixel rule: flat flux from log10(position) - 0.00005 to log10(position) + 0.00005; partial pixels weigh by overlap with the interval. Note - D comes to 4908.06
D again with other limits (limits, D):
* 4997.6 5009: 5008.53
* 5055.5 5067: 5065.36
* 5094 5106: 5101.65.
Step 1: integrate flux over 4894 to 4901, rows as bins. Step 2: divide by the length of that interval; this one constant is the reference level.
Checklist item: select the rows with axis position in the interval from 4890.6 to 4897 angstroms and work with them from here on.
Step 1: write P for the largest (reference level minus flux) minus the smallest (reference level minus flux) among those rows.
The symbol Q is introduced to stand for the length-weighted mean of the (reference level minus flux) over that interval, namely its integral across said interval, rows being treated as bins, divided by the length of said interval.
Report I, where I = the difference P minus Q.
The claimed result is 1.5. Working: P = 1.86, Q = 0.3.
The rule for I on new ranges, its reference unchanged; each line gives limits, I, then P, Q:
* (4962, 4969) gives 2.8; 2.09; -0.7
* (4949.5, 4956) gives 1.3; 2.33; 1.0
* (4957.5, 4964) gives 2.9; 2.08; -0.9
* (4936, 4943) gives 1.9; 1.18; -0.8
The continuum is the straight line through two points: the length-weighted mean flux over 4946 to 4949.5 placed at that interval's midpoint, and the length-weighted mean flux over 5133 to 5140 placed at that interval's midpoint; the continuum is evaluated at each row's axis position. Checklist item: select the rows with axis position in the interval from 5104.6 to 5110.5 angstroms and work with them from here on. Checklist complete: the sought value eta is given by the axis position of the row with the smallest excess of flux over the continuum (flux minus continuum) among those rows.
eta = 5109.88 angstroms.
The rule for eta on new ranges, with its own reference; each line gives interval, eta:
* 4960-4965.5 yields 4963.75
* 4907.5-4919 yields 4910.33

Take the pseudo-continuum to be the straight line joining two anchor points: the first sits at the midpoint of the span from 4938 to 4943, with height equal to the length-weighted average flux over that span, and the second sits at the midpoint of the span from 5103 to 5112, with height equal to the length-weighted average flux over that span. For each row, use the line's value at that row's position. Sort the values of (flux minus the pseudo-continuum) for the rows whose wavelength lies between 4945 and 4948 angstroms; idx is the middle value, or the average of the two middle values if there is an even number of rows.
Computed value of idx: 0.36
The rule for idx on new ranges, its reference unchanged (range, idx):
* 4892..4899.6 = -0.70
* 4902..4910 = -0.61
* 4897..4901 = -0.44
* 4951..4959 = -1.50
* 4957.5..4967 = 0.06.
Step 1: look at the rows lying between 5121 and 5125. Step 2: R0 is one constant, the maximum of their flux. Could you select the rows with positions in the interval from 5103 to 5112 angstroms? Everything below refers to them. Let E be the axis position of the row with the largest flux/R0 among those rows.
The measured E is 5107.52 angstroms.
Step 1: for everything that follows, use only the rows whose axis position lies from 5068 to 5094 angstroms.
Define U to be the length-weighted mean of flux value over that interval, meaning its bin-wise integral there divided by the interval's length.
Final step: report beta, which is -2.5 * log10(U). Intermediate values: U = 17.6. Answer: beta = -3.12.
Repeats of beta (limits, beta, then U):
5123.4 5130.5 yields -3.11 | 17.5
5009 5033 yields -3.14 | 18.0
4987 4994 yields -3.17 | 18.6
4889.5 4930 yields -3.16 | 18.4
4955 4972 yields -3.19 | 18.9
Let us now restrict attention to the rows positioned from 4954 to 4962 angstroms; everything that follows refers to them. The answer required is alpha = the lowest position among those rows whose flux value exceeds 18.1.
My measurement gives 4956.90 angstroms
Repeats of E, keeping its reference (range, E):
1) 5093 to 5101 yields 5095.78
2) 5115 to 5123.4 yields 5120.48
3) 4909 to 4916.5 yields 4912.59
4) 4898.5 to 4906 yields 4903.55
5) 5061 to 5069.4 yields 5065.36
